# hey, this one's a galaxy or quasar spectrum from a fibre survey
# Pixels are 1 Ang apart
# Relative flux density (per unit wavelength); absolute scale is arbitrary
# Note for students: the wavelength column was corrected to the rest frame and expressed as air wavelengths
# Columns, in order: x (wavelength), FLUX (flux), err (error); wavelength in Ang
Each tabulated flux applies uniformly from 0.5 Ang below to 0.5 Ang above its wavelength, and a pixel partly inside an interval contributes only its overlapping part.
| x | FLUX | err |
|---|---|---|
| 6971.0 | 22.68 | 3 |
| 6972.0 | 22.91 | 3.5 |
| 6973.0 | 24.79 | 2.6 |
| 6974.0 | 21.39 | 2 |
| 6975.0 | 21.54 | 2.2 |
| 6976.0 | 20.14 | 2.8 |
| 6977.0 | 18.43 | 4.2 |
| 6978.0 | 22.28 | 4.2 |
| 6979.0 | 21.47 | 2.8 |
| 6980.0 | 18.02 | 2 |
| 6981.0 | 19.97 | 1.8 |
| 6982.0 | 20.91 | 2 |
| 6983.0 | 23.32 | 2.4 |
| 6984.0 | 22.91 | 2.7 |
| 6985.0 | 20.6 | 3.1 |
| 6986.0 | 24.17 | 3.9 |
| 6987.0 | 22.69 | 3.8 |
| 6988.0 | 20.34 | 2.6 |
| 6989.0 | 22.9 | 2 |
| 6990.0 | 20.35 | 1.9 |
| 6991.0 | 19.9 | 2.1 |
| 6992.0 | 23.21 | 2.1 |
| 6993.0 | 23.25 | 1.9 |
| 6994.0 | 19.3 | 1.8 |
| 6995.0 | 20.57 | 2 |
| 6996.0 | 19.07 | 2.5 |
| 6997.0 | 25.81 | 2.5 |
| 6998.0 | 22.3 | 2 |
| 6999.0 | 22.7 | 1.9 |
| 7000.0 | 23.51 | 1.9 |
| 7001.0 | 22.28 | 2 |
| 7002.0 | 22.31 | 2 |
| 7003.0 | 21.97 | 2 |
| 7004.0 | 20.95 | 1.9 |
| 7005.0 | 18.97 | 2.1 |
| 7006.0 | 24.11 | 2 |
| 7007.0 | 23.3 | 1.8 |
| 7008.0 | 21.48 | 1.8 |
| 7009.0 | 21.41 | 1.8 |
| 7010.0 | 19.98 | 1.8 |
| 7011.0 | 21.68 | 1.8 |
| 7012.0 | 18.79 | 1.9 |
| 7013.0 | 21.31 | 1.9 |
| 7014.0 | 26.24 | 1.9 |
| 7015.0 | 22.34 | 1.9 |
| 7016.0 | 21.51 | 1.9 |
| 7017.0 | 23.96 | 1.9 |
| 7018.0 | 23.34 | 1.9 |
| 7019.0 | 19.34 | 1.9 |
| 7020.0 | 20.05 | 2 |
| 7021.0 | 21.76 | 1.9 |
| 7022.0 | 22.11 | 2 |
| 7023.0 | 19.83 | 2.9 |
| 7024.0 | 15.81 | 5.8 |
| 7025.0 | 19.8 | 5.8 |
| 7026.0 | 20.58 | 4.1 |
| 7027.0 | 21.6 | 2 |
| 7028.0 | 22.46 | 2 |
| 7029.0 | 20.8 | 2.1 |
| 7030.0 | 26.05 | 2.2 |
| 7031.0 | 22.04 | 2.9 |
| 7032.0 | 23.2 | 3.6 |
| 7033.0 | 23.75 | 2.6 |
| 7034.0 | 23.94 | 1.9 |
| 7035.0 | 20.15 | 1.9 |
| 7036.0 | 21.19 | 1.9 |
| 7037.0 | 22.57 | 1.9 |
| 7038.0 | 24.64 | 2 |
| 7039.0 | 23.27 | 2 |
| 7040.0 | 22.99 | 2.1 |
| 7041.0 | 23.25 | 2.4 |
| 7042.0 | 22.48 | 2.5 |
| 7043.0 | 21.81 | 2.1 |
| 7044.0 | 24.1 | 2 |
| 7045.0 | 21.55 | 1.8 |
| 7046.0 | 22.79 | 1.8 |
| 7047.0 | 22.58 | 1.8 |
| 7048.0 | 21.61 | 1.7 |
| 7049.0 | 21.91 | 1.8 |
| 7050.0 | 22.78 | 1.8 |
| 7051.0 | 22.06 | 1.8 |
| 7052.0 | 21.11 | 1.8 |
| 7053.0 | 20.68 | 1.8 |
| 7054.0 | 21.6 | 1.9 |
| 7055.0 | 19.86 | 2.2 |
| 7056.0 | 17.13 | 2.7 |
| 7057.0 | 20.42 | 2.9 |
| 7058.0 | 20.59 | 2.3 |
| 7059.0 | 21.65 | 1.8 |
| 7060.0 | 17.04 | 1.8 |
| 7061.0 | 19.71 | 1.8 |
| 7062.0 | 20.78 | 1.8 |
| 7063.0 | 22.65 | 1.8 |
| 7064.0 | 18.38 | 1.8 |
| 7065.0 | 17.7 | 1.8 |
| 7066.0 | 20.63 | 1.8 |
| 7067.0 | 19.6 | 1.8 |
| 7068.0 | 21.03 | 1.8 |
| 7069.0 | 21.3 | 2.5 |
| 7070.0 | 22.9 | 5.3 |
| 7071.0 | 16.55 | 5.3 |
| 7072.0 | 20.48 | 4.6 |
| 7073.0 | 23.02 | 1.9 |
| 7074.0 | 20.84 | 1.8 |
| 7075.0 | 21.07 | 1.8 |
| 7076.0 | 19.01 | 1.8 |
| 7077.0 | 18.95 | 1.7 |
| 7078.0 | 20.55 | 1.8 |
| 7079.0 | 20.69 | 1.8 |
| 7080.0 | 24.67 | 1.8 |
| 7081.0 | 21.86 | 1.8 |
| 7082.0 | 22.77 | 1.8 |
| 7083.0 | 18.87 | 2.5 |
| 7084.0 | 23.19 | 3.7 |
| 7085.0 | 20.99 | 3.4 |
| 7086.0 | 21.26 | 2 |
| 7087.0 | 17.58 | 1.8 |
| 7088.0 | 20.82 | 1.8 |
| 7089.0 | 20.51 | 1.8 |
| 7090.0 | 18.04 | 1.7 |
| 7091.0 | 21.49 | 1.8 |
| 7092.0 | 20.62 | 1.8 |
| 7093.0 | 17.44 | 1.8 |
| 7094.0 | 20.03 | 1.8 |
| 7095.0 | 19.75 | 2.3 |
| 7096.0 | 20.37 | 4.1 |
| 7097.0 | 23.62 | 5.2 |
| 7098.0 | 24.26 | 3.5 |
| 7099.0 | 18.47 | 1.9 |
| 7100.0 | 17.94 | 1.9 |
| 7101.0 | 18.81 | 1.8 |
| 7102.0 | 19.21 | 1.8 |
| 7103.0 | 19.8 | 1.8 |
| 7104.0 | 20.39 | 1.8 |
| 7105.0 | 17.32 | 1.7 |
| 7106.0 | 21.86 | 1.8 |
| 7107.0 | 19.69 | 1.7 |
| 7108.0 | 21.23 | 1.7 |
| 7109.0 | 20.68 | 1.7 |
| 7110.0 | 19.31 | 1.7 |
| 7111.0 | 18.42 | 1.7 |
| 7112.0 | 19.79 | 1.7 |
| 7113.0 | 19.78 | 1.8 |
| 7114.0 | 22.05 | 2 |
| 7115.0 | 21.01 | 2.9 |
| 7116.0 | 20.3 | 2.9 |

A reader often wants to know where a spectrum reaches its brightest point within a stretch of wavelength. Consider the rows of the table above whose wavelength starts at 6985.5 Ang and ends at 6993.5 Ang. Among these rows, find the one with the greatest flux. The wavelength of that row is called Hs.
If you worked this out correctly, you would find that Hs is 6986.0 Ang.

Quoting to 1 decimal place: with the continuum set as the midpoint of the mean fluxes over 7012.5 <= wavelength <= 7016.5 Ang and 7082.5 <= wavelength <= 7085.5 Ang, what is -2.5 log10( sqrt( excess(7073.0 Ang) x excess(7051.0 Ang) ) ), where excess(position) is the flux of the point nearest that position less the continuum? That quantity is 1.1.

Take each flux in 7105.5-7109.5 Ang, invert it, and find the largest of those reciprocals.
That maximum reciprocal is 0.0508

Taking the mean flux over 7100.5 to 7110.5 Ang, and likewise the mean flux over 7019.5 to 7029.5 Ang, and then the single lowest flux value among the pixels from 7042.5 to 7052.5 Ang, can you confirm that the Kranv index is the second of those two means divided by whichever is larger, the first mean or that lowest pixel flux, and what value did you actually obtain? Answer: 0.97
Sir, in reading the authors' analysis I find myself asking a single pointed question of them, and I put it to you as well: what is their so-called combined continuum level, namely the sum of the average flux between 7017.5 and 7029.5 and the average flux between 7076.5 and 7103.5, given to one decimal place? 41.1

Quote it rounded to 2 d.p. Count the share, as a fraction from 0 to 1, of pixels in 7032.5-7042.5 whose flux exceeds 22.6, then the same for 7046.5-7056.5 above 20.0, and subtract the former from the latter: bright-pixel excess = 0.20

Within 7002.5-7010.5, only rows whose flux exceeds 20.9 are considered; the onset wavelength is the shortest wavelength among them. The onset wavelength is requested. 7003.0 Ang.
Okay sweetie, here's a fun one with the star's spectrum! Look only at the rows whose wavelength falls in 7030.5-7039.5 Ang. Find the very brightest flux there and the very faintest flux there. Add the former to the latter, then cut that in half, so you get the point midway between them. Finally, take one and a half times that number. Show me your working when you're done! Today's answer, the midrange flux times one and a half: 33.6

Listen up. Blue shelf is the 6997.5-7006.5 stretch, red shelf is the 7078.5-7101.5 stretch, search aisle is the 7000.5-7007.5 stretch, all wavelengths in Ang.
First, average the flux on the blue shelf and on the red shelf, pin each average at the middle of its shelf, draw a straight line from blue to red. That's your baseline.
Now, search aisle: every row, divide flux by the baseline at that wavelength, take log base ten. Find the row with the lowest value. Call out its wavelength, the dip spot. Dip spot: 7005.0 Ang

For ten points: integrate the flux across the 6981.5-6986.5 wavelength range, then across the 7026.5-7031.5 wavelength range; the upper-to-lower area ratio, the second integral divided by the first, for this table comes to 1.01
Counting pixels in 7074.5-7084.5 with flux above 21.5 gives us 4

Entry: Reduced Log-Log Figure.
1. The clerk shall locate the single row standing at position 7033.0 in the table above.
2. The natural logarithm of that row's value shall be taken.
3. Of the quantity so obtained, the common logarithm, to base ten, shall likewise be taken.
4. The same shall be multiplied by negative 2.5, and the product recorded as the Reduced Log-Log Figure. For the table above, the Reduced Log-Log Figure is -1.25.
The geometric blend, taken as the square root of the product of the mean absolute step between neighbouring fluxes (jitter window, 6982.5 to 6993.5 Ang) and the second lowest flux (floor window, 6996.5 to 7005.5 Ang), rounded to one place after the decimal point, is 6.3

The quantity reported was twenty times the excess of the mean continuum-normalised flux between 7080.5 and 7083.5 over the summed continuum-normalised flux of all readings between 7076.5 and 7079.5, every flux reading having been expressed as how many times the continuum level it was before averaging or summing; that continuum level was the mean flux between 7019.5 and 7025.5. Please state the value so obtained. -39.2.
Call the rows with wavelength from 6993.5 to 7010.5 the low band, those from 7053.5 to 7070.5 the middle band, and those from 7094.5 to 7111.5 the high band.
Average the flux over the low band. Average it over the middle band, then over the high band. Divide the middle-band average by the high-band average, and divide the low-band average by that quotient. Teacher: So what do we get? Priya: 21.6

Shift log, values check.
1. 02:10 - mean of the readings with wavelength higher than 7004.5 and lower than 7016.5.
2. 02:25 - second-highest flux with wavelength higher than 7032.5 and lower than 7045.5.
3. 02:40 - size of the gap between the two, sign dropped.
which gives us 2.3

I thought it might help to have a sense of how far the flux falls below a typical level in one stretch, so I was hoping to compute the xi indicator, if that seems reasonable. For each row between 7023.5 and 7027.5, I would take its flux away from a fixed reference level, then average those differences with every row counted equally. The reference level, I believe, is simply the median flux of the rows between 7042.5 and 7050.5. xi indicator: 2.8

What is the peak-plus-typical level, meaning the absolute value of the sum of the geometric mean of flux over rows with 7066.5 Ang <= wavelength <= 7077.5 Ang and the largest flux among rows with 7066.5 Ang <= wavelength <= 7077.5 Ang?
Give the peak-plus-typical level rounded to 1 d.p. 43.4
